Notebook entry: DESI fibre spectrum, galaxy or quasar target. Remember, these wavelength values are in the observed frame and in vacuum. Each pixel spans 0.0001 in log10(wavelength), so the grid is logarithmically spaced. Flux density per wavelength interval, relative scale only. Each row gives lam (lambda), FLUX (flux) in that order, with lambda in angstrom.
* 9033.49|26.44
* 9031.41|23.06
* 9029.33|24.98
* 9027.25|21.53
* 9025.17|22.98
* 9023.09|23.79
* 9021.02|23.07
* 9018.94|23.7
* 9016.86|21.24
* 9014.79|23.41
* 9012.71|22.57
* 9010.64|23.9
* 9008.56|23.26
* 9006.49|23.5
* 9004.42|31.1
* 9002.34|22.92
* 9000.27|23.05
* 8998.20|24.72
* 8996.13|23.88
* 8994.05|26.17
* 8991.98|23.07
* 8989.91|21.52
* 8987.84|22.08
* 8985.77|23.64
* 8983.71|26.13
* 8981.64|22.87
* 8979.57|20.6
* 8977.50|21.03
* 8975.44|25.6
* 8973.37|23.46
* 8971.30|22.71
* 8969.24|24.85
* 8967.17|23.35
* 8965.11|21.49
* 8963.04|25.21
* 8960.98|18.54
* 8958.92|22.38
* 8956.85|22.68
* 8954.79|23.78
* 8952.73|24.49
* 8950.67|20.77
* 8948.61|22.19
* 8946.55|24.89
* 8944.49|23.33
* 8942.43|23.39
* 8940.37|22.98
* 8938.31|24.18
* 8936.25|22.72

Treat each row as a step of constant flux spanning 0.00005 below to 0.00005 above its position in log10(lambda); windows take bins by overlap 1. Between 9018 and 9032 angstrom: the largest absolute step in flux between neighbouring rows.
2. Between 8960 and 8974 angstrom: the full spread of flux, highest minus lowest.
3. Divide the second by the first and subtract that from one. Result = -0.93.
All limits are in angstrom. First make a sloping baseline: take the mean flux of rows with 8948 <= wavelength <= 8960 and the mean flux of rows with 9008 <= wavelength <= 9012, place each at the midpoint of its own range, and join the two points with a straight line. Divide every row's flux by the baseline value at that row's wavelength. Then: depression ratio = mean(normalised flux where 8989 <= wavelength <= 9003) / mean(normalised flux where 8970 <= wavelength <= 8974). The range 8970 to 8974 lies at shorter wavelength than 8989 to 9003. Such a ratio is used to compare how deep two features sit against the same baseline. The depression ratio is 1.01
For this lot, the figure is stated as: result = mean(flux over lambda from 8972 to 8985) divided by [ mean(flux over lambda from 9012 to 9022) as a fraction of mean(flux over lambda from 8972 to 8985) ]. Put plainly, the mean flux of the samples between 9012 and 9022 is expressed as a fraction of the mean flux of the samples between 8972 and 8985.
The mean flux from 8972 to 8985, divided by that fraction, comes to 23.8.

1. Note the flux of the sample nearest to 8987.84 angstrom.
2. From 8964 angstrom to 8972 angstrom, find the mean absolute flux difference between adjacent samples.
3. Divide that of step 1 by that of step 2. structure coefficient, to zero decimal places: 12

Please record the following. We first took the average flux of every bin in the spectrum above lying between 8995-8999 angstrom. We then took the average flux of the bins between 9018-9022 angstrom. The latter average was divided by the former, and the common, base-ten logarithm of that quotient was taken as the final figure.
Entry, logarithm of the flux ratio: -0.017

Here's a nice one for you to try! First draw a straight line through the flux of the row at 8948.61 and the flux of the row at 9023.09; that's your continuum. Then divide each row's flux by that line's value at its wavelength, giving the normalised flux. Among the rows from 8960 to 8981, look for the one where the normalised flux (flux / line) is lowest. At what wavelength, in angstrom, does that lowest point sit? 8960.98 angstrom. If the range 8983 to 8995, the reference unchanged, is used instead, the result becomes 8989.91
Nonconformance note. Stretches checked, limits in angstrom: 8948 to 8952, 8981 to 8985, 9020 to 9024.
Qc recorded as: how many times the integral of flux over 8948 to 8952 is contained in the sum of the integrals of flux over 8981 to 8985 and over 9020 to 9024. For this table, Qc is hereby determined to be 2.2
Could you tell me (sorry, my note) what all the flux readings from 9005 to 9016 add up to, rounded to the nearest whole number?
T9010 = 117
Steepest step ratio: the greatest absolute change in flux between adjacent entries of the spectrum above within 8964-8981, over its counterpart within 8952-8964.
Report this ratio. 0.69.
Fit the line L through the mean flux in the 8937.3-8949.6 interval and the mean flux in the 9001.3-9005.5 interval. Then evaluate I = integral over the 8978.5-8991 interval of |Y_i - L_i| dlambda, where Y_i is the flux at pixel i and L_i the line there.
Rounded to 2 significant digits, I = 40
